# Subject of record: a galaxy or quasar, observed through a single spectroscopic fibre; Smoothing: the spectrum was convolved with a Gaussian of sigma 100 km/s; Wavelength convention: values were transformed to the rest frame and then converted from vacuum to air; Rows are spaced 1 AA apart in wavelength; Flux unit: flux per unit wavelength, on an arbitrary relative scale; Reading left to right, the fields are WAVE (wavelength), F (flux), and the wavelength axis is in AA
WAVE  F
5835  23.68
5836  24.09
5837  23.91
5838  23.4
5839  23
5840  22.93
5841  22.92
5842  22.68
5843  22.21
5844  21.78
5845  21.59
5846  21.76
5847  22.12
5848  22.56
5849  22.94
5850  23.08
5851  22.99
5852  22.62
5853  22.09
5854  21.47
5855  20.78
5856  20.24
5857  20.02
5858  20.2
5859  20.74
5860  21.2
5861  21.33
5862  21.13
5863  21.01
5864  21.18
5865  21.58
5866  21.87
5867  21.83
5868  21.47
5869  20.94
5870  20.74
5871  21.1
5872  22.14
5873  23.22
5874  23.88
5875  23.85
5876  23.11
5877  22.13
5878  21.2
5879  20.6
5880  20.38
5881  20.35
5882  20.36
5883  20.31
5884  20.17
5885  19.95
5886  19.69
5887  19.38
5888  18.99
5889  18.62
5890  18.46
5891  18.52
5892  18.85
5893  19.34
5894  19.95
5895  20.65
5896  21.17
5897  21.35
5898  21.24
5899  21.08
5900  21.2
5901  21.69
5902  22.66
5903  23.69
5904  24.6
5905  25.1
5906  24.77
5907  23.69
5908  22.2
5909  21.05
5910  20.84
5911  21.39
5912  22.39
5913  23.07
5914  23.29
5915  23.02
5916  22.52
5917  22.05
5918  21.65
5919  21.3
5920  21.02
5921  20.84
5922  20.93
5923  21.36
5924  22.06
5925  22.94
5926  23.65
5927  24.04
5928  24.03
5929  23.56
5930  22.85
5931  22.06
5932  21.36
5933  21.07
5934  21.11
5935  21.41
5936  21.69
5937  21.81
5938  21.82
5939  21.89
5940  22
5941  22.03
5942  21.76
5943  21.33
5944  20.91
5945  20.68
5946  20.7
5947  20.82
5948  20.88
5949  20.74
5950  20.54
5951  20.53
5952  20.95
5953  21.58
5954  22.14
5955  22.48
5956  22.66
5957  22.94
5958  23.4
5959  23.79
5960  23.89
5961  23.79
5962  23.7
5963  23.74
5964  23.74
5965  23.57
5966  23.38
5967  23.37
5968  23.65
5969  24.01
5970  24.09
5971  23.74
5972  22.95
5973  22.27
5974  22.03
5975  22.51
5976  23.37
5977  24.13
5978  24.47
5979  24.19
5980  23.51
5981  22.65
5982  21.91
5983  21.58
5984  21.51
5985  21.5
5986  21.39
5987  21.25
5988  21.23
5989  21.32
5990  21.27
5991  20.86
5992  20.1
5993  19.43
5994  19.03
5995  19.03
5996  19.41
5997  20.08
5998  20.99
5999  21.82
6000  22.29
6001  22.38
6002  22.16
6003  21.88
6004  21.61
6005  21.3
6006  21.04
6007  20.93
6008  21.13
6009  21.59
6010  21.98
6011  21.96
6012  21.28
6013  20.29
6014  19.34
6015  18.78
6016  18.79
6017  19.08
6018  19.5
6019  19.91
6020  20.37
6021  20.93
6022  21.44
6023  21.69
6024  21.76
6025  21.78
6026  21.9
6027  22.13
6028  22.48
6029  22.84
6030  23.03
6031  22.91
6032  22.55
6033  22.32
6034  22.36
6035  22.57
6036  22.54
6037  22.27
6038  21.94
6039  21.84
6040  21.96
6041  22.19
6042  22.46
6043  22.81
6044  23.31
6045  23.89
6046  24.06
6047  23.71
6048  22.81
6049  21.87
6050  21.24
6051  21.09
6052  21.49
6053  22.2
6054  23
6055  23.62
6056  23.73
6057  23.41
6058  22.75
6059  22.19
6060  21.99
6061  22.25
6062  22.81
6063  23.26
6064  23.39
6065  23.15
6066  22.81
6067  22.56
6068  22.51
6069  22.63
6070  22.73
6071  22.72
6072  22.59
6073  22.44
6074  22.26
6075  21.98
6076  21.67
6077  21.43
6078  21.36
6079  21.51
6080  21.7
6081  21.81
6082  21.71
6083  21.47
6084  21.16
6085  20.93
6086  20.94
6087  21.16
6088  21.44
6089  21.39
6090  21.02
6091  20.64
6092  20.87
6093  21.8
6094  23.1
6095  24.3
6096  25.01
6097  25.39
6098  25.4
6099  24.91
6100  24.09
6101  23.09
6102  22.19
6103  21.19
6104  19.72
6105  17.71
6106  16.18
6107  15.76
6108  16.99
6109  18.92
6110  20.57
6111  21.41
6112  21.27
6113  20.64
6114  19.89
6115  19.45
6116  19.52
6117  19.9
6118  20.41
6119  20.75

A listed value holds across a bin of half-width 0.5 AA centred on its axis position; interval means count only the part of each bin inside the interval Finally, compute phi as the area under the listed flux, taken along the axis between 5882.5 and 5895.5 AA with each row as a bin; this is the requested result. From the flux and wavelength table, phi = 253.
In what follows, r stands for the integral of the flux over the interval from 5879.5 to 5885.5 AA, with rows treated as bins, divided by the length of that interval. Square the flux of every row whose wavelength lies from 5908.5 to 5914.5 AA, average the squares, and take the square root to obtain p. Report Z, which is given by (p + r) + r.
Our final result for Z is 62.5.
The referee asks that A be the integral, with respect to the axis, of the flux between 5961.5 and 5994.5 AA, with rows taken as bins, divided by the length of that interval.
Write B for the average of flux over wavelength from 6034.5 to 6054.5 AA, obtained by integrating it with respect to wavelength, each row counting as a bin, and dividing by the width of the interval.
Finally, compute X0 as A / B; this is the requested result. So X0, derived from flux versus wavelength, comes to 1.000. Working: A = 22.5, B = 22.5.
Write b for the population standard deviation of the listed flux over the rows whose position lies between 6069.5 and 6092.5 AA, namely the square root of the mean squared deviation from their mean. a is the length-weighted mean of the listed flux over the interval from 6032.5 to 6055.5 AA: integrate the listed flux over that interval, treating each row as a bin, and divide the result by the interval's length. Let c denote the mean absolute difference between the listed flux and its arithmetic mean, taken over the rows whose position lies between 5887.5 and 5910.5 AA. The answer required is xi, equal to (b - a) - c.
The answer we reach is -23.5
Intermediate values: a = 22.5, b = 0.59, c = 1.58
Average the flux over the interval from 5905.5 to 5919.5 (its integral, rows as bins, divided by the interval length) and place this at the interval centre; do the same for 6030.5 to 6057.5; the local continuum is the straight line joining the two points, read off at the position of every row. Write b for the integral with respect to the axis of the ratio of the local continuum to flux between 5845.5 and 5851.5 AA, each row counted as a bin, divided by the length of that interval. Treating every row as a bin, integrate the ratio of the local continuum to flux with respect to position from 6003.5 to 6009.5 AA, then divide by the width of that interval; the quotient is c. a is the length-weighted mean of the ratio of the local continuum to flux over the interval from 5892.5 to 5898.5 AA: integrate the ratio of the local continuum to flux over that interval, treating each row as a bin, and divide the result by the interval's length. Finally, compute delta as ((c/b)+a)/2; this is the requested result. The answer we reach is 1.08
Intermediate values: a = 1.09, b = 0.99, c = 1.06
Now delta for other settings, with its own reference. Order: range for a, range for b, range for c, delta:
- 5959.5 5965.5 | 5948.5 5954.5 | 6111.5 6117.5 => 1.00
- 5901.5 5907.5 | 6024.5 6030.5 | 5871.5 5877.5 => 0.94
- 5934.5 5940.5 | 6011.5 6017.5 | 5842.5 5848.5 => 0.95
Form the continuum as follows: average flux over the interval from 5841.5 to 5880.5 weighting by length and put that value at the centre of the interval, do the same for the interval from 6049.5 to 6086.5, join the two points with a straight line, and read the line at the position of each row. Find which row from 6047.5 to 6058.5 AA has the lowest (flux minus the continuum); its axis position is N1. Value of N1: 6051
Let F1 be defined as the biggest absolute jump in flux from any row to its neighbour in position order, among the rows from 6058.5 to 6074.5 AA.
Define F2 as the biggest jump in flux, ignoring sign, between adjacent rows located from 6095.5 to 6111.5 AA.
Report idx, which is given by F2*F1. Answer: 1.13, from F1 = 0.560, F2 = 2.0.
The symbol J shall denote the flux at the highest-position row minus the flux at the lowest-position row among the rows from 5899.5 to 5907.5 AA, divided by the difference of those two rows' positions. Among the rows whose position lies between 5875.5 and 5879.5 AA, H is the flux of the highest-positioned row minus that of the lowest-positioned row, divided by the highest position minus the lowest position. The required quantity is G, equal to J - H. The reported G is 1.2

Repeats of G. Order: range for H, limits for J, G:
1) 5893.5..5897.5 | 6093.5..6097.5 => 0.3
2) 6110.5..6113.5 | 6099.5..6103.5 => -0.6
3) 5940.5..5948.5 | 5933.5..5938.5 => 0.3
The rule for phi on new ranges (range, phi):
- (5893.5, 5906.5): 289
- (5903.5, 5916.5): 298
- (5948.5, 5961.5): 289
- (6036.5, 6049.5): 295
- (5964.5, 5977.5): 303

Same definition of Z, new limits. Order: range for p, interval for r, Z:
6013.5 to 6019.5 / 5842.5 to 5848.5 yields 63.2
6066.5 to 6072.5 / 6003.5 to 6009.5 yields 65.2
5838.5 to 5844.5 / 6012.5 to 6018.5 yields 61.2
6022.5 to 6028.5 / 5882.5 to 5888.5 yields 61.5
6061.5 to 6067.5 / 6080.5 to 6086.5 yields 65.7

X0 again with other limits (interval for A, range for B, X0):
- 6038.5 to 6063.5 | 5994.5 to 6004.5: 1.070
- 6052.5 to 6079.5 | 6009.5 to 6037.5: 1.055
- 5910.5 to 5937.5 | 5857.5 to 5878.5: 1.021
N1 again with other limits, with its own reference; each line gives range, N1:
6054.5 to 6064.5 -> 6060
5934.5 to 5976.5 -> 5951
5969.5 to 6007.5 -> 5995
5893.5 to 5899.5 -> 5894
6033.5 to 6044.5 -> 6039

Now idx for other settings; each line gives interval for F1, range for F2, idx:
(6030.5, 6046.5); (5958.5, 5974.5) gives 0.46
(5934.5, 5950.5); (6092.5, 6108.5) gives 0.86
